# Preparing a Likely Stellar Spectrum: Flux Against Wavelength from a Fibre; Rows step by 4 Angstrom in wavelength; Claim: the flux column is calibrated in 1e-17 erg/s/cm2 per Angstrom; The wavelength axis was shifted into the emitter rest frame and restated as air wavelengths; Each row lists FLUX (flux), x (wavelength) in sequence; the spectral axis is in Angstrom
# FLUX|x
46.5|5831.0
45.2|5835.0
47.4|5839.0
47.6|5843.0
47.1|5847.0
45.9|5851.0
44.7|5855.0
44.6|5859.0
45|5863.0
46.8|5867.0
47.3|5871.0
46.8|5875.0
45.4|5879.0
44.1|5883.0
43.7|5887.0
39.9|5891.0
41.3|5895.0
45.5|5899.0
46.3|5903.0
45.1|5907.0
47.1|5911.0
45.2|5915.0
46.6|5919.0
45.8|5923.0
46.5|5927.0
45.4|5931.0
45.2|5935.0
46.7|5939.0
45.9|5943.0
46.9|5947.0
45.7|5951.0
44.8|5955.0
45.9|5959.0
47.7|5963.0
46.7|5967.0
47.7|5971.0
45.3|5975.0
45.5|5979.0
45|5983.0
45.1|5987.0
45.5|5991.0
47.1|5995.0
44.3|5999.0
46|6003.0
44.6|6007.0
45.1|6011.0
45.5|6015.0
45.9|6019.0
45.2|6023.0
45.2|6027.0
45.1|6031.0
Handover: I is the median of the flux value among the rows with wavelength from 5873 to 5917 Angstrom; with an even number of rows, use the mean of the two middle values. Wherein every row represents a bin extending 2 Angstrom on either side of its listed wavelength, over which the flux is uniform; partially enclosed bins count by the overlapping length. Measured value 45.2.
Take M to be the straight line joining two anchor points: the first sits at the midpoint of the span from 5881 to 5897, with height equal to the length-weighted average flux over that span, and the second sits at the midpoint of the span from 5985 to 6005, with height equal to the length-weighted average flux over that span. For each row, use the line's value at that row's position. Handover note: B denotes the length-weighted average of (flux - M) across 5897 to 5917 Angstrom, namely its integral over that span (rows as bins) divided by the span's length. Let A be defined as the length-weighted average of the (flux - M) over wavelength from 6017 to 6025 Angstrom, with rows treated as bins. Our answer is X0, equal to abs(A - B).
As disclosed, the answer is 4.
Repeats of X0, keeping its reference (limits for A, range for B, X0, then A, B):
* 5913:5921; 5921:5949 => 0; 2.8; 2.4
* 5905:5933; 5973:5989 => 3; 2.8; 0.1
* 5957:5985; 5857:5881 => 3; 1.4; 4.4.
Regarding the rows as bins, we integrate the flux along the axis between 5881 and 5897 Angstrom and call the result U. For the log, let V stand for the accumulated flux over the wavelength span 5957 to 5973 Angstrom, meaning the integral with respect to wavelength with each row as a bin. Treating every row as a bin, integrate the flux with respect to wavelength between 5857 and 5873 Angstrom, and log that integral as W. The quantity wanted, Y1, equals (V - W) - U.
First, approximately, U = 676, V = 752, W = 735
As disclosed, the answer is -659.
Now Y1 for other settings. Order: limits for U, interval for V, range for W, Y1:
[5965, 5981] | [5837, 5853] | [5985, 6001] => -717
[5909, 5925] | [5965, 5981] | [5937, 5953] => -739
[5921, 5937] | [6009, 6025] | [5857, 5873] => -740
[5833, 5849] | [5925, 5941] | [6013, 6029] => -741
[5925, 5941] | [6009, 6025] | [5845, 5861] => -738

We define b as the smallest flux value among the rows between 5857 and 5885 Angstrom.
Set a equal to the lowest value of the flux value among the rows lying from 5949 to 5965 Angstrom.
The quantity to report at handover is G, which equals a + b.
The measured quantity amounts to 88.9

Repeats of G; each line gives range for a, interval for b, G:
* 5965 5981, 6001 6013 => 89.9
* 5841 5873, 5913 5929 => 89.8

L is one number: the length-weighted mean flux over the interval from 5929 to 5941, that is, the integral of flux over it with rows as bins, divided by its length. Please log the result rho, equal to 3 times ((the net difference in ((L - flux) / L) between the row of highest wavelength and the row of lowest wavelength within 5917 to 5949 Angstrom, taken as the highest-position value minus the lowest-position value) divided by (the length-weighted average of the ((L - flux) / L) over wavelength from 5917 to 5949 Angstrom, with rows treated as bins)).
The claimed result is 3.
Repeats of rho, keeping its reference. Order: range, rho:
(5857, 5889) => 9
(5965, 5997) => 5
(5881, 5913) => -5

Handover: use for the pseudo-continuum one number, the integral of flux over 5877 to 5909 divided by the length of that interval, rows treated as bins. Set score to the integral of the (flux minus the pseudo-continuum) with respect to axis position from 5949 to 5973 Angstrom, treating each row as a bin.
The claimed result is 60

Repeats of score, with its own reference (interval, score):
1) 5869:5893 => 15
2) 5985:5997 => 24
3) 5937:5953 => 38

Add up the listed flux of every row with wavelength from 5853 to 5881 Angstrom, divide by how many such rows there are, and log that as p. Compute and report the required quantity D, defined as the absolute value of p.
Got 45.8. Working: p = 45.8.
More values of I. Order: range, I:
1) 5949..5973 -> 46.3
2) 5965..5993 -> 45.5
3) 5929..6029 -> 45.5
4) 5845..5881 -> 45.9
